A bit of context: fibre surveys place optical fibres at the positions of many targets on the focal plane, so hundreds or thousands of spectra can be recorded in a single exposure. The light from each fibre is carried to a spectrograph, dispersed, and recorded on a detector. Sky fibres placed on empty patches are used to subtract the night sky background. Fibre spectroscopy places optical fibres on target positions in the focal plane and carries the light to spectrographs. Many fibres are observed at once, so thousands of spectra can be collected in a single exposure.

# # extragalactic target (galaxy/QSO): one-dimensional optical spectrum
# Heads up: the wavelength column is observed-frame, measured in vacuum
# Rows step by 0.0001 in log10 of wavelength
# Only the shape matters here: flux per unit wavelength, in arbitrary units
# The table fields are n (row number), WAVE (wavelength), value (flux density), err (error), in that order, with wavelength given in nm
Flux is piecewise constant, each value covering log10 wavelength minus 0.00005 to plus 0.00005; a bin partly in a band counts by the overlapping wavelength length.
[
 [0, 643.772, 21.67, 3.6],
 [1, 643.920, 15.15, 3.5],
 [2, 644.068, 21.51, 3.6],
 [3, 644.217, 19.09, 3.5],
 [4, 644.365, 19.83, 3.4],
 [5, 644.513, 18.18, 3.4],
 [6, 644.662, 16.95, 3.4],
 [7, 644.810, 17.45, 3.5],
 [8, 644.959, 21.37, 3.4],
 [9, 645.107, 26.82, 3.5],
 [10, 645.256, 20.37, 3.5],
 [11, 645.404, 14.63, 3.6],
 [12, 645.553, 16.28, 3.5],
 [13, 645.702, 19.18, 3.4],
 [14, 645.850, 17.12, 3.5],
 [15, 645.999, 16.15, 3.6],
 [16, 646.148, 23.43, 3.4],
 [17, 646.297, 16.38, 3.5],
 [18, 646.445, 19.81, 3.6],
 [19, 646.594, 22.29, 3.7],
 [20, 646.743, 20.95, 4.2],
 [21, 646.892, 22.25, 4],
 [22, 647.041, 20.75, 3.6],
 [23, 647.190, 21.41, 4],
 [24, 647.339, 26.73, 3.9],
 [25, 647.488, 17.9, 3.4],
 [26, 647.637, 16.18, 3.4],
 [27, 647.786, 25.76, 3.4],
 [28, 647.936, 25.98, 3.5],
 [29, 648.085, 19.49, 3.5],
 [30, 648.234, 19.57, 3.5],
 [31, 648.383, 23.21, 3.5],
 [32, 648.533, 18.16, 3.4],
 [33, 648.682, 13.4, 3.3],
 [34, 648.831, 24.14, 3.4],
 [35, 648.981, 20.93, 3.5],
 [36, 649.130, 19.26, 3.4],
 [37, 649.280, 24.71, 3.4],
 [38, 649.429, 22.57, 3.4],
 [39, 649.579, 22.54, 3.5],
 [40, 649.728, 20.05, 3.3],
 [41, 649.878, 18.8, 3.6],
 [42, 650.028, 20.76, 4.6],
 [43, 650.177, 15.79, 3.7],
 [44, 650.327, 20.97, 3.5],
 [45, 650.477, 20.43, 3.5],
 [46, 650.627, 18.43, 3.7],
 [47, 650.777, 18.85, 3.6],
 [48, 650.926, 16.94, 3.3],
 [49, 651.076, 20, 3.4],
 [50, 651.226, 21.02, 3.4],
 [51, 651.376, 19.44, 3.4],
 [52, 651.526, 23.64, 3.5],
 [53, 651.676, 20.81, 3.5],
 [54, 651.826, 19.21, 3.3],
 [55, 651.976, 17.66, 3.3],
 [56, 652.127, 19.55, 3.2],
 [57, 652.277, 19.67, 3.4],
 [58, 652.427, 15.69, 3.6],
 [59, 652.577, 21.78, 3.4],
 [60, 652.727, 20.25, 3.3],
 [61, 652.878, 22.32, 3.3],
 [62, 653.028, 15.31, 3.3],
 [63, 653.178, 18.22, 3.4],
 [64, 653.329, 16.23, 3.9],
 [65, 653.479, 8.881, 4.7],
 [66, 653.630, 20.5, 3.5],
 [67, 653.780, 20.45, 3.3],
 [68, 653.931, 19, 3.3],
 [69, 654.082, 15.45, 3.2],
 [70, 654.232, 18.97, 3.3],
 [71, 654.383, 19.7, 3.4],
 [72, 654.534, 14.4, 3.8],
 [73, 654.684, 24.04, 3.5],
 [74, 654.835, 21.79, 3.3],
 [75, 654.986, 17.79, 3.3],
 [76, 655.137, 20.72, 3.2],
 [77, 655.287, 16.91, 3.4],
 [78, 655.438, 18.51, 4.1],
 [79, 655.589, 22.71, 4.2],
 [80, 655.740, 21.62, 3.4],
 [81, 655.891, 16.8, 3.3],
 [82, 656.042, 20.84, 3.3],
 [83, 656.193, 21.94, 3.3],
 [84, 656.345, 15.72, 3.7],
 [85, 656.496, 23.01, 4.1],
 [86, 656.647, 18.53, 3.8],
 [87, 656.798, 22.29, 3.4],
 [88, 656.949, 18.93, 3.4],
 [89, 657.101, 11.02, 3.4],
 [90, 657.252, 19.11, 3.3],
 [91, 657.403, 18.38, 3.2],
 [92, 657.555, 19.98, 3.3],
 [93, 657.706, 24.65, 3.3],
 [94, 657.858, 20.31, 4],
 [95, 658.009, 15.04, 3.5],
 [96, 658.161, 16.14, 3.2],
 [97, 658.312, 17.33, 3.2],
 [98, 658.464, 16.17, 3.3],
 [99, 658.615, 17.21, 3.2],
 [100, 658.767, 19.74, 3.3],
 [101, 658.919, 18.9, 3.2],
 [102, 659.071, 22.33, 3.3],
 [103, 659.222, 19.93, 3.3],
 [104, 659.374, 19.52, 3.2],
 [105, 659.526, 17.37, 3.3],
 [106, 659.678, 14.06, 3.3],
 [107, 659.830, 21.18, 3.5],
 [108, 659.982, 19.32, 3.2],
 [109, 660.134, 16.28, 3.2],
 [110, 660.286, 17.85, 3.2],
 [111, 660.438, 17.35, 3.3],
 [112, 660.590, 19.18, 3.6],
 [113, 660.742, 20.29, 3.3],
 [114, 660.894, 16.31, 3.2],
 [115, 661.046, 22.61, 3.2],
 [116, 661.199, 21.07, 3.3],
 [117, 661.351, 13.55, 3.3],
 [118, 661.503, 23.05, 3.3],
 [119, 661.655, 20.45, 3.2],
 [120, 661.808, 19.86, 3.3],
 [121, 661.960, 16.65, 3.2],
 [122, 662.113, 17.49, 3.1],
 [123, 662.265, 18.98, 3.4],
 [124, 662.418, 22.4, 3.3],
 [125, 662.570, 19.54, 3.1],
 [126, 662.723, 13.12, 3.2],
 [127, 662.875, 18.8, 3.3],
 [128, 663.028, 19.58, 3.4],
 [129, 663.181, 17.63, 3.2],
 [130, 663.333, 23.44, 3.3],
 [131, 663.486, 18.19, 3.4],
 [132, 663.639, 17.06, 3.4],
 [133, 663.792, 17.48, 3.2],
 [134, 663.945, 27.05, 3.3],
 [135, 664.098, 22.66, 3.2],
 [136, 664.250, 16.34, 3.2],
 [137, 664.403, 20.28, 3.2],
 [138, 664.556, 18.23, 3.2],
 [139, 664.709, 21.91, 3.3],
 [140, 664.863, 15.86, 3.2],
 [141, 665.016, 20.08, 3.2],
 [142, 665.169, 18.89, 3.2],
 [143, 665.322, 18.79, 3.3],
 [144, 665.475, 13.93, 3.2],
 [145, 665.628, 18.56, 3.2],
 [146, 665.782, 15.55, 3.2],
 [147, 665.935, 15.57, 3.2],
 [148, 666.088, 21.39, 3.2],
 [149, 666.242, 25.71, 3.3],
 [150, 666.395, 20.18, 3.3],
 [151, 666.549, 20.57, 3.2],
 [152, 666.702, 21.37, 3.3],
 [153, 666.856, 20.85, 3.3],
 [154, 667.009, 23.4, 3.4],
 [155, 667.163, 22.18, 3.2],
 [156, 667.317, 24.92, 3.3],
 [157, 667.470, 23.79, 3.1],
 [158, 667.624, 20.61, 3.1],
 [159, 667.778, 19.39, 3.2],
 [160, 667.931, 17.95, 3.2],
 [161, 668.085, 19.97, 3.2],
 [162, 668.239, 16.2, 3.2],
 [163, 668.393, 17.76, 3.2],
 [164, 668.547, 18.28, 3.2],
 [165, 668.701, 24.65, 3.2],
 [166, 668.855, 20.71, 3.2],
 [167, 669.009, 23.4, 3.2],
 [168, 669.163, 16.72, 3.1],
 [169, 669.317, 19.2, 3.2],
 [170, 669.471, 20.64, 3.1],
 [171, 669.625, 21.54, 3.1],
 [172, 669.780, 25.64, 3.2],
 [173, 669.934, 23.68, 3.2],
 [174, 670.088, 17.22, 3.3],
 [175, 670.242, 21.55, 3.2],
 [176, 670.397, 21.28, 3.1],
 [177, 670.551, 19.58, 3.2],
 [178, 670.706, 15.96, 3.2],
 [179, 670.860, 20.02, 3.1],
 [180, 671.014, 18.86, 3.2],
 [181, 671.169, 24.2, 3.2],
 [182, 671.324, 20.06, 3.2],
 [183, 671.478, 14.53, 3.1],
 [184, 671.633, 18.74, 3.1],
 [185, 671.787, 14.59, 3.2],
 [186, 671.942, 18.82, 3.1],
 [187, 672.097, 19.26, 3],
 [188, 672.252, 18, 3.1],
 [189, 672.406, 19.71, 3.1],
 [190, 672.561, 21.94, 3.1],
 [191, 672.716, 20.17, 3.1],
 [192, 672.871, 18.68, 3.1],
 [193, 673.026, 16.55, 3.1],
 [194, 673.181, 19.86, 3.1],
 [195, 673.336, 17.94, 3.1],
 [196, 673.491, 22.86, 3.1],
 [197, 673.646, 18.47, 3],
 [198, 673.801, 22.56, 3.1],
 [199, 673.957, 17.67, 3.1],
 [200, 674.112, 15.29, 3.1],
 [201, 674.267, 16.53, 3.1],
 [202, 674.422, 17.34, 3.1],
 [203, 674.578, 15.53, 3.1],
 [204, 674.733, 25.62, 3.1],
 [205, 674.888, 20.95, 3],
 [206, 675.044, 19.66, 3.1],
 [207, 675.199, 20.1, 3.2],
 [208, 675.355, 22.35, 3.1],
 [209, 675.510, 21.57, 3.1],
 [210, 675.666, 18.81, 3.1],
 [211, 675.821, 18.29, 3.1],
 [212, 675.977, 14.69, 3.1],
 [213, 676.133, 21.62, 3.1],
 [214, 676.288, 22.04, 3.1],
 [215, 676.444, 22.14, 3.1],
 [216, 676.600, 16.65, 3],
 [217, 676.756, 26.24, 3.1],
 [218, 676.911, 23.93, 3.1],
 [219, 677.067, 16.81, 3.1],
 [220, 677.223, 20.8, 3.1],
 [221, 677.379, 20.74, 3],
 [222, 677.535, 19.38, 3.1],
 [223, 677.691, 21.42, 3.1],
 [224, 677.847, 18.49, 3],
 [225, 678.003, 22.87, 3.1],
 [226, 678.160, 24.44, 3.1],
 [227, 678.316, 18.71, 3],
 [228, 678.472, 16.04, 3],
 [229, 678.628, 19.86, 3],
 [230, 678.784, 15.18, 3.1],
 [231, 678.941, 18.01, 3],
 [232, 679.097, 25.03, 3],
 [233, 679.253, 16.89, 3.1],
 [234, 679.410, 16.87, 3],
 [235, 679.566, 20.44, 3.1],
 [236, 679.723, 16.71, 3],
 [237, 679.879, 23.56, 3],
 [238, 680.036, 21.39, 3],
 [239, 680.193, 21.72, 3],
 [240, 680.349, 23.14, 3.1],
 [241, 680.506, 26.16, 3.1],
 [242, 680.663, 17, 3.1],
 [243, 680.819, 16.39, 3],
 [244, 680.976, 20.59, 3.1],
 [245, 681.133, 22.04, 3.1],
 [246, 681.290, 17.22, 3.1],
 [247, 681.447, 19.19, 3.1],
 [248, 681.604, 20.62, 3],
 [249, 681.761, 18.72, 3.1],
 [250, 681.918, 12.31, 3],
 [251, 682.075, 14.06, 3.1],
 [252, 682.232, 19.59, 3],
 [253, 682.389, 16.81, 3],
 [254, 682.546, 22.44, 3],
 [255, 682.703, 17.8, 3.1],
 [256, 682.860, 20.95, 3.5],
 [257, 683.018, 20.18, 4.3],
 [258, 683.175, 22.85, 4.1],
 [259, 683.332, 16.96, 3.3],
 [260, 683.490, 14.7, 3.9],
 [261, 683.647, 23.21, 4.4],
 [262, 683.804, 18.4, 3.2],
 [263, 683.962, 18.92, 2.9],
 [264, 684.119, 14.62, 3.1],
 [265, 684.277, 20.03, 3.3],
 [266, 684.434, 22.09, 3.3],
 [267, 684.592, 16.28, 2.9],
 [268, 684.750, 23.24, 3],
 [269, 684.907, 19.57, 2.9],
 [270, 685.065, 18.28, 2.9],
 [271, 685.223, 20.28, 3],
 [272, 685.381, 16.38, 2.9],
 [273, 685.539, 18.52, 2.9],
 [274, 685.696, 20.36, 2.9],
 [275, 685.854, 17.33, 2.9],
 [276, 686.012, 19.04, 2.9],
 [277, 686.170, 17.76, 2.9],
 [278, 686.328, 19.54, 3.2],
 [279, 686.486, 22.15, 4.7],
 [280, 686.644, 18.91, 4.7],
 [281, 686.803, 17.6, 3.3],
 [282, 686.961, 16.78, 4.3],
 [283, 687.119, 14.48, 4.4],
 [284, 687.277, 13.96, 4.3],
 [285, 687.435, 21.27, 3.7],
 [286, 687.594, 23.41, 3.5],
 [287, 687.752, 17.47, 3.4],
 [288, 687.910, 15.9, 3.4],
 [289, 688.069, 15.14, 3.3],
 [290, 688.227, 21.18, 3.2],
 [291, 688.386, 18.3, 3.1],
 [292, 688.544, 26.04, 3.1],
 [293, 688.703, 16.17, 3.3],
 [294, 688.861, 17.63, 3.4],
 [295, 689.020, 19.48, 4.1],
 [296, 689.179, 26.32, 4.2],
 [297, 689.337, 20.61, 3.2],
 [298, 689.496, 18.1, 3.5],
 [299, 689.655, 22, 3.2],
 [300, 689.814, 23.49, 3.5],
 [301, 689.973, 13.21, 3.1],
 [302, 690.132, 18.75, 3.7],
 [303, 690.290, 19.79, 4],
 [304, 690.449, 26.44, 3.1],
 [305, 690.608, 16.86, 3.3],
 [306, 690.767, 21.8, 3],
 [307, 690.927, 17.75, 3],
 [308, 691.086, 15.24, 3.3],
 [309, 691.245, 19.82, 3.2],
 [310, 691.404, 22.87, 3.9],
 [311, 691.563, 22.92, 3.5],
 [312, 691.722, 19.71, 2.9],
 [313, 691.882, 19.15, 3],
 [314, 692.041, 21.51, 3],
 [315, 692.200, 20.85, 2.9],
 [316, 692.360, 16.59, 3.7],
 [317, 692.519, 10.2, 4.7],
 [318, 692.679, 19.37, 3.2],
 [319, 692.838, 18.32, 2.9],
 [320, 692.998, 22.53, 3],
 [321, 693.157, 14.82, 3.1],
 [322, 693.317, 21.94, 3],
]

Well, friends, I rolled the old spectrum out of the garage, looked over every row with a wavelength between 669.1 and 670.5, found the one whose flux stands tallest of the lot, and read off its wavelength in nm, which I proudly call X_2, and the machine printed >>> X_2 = 669.780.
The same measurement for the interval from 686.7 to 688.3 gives 687.594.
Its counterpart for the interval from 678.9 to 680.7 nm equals 680.506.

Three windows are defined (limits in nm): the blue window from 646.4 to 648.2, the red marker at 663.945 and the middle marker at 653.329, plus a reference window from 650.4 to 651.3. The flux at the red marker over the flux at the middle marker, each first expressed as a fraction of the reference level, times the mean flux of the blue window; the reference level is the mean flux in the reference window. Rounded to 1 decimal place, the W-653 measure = 36.0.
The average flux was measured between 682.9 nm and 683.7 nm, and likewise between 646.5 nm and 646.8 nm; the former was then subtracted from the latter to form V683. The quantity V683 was 2.0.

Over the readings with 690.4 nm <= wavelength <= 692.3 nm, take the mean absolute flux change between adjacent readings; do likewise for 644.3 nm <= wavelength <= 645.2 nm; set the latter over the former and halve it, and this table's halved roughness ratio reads 0.4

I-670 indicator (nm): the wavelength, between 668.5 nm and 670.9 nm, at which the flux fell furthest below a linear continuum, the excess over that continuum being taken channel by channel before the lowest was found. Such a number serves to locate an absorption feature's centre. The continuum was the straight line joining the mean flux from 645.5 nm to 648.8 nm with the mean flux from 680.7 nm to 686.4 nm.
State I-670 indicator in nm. 670.706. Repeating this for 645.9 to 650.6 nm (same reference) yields 648.682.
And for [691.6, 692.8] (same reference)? 692.519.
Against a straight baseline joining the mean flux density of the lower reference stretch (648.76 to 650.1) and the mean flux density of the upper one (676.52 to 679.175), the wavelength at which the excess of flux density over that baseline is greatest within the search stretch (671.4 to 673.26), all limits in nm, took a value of 672.561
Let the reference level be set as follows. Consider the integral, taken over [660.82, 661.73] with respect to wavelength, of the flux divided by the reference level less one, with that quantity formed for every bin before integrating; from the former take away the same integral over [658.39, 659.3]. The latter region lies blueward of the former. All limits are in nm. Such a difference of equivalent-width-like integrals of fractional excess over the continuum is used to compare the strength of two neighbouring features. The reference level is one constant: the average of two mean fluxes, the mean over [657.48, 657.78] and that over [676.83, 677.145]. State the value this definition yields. 0.02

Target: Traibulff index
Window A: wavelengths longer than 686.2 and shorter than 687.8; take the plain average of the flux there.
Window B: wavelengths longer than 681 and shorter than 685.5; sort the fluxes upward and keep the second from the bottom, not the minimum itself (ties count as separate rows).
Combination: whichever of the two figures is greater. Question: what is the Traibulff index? 18.6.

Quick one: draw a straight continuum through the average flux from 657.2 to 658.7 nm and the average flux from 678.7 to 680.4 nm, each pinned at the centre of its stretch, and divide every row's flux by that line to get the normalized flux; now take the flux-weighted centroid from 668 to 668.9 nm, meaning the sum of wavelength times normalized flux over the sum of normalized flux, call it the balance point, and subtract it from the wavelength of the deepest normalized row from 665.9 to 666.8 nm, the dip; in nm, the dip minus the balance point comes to -2.55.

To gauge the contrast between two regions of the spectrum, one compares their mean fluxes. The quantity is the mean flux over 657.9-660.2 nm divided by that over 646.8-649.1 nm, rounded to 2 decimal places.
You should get 0.86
